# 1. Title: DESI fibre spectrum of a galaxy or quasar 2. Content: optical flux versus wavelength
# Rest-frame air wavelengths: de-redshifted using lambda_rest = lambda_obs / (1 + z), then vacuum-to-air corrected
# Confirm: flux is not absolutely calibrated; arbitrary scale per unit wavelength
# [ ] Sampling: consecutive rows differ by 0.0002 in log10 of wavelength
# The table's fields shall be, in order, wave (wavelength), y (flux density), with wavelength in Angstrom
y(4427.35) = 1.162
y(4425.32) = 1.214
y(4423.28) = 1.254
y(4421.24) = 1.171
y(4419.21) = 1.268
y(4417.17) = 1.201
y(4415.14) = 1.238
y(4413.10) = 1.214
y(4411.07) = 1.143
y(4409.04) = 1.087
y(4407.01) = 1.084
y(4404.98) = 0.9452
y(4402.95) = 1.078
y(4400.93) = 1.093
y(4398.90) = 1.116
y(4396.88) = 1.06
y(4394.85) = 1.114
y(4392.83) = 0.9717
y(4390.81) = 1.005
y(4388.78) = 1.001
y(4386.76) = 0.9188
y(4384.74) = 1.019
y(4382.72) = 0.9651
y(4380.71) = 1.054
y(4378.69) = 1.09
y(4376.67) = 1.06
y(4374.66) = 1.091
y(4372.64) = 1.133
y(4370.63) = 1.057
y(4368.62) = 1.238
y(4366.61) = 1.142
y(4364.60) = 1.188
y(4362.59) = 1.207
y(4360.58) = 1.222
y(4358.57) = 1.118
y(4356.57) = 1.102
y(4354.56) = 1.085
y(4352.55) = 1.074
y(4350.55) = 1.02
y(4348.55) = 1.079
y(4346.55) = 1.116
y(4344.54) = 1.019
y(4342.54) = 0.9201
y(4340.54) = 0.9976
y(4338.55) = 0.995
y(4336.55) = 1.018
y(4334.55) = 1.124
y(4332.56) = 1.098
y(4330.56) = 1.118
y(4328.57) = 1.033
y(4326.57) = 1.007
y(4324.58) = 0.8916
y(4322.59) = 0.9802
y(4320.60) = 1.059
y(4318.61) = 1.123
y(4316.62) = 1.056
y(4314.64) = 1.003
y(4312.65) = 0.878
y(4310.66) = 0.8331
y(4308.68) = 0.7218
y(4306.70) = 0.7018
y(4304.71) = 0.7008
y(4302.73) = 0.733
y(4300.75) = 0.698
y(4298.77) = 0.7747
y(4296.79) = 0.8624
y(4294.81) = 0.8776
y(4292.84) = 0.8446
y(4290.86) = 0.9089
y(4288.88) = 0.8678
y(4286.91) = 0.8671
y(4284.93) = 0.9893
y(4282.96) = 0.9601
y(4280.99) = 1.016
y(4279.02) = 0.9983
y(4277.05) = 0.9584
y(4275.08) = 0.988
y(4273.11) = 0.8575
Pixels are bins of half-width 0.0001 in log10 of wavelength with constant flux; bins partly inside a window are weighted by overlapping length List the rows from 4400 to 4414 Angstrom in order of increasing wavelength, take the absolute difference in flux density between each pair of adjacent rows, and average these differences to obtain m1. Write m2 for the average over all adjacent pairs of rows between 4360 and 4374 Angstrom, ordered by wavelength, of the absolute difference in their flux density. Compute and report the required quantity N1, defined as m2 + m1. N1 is 0.142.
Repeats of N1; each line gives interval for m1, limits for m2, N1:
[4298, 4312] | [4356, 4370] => 0.095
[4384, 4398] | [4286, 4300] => 0.110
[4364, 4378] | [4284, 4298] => 0.125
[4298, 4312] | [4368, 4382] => 0.112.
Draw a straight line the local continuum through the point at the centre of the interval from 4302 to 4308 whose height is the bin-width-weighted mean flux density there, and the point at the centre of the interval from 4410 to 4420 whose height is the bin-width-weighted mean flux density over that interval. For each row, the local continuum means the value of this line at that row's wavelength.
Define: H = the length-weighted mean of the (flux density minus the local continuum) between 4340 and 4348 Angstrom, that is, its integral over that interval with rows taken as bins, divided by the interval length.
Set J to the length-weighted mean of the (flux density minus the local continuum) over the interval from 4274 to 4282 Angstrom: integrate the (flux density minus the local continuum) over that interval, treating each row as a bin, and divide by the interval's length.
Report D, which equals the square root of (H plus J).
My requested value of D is 0.73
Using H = 0.13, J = 0.40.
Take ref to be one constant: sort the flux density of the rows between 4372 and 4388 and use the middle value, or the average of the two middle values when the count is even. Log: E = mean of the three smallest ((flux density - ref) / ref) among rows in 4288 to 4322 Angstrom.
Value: -0.34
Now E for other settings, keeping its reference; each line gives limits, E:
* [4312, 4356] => -0.15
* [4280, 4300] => -0.22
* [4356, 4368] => 0.06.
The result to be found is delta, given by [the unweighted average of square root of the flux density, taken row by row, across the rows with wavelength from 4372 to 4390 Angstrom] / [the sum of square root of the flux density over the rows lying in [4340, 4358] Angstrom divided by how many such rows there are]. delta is 1.00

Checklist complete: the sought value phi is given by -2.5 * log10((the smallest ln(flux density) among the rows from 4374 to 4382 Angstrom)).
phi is 3.2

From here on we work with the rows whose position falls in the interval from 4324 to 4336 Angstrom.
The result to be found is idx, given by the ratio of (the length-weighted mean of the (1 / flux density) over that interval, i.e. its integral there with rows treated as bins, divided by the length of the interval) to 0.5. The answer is 1.92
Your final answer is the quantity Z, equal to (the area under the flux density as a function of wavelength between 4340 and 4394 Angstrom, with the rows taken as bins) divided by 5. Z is 12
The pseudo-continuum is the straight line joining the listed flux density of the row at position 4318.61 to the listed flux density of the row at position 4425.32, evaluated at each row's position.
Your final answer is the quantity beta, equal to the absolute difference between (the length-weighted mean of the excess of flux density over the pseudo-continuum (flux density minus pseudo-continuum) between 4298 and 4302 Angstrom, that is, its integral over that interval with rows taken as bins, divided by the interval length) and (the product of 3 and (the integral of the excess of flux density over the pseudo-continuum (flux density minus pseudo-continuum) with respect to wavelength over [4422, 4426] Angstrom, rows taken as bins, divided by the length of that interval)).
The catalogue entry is 0.43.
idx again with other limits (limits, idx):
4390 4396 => 1.95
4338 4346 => 2.03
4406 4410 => 1.84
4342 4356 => 1.91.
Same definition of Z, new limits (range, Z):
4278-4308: 5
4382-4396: 3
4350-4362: 3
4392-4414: 5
